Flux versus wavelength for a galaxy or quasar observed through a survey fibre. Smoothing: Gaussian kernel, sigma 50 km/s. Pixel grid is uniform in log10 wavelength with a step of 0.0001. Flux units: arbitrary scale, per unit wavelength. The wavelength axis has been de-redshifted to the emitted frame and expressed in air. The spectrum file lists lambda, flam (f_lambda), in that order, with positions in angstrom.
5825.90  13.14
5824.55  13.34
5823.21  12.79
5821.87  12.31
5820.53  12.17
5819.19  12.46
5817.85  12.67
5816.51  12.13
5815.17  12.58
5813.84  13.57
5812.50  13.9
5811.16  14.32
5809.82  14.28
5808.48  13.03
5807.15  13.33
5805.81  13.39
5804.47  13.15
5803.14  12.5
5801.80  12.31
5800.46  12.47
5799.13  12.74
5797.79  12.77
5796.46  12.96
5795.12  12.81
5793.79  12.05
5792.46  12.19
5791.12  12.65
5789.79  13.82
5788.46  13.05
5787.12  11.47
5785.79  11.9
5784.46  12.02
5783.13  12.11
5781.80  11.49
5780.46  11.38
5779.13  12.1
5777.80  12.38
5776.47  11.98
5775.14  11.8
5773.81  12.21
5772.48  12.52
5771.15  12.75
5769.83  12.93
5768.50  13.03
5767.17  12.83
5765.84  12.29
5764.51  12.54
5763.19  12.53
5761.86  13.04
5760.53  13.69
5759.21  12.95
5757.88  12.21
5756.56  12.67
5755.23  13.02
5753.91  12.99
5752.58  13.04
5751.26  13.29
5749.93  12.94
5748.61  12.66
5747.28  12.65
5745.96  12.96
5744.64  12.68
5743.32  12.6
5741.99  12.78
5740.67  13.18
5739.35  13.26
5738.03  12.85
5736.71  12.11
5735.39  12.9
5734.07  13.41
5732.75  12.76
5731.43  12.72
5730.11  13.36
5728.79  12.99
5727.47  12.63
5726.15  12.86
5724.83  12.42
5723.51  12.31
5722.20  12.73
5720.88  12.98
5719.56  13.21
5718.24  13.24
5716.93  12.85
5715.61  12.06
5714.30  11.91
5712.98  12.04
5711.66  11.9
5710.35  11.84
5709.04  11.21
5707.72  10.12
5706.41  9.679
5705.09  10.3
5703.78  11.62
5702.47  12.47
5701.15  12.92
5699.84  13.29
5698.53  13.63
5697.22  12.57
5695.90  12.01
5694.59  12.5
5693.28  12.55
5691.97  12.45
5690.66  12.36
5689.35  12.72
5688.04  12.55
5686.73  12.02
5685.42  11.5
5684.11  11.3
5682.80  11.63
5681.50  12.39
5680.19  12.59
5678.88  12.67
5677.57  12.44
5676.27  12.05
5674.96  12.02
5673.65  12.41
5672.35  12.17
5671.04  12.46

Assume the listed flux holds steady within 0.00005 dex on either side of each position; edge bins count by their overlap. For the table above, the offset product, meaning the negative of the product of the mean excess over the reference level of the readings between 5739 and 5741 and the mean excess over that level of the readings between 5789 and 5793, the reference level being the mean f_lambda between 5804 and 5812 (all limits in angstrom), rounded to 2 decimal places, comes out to -0.25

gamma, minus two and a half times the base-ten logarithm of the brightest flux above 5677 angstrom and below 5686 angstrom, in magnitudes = -2.76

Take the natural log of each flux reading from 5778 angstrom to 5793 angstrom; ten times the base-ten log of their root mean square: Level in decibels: 3.98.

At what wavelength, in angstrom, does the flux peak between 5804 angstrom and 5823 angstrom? 5811.16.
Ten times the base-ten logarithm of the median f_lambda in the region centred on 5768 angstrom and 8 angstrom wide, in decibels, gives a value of 11.1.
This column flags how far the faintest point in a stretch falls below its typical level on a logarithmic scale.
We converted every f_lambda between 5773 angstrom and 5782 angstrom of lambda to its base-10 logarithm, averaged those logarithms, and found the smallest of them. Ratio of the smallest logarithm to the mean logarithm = 0.982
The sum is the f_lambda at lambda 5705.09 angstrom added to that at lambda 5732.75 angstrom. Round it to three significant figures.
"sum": 23.1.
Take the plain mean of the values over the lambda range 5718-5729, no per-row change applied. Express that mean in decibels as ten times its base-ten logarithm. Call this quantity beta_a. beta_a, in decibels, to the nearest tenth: 11.1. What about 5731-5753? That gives 11.1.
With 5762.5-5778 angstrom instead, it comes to 11.0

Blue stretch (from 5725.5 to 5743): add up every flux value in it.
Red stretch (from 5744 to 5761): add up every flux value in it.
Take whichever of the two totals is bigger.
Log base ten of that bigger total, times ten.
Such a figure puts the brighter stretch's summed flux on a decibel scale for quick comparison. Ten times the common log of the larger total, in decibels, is 22.2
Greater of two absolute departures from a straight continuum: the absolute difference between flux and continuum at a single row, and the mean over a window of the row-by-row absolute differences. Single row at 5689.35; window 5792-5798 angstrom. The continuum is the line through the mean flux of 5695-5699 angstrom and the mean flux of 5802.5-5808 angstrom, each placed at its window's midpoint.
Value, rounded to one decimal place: 0.5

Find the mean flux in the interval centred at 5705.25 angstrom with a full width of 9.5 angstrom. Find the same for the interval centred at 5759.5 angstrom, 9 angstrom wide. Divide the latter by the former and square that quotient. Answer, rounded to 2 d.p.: 1.32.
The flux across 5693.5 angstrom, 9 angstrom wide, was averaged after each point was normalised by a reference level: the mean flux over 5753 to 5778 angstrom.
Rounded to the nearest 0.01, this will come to 0.98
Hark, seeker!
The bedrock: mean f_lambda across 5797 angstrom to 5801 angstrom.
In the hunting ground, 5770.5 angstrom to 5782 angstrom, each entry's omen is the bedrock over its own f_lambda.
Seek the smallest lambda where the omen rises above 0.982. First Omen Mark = 5771.15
